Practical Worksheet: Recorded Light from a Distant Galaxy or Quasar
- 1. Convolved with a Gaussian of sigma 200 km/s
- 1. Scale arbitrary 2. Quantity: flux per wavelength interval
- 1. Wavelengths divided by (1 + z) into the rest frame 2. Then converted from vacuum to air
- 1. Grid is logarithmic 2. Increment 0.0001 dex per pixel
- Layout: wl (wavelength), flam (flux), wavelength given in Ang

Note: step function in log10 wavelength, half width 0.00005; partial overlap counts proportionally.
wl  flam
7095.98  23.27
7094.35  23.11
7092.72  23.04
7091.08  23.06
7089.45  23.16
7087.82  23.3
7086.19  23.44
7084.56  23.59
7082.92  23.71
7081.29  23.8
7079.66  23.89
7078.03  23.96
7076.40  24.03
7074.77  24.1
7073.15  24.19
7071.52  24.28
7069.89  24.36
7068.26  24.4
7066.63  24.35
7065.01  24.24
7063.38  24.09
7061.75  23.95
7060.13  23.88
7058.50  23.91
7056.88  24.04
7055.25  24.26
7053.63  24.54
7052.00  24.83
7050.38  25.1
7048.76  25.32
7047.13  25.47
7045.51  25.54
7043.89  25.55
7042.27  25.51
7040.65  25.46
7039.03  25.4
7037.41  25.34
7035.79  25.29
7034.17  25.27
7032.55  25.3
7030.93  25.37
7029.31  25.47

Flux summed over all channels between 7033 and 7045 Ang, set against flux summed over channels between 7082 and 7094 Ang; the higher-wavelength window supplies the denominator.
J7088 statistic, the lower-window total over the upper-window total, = 1.09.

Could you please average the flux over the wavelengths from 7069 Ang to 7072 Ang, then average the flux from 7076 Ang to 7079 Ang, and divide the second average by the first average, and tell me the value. 0.987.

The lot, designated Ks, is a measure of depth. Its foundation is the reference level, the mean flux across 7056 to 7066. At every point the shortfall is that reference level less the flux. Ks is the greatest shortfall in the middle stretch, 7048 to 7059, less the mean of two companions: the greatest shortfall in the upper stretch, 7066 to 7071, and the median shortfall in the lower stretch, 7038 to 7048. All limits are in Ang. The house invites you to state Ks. 1.01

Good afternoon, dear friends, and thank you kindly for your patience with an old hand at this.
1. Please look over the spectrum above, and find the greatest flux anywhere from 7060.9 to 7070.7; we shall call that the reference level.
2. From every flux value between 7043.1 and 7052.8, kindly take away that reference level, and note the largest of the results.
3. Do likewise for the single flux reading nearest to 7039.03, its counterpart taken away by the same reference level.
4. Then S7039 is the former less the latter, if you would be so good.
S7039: 0.15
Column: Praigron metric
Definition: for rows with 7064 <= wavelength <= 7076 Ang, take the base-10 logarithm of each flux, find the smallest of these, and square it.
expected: 1.910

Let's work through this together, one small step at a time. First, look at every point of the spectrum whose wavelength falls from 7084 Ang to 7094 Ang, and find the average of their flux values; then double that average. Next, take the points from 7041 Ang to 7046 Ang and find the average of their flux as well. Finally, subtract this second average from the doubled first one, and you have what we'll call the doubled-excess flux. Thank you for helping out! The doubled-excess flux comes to 21.0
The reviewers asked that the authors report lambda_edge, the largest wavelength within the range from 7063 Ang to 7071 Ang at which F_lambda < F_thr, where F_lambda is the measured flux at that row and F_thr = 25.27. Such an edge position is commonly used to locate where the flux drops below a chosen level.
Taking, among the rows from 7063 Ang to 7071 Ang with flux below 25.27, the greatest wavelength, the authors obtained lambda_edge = 7069.89 Ang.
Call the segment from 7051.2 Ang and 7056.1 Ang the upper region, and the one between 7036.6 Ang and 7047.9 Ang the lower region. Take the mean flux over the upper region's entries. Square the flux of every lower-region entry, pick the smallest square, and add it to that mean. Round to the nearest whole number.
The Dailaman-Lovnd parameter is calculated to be 667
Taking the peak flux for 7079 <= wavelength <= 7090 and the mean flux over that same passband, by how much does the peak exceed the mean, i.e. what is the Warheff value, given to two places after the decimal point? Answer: 0.33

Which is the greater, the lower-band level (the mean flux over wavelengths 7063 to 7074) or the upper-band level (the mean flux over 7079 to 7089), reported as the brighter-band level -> 24.3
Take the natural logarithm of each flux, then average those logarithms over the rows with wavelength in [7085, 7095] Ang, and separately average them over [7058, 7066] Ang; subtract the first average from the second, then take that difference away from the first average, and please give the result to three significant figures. 3.11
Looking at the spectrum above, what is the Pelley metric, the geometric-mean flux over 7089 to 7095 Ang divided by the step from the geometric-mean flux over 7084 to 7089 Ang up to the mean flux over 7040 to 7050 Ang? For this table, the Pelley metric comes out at 11.4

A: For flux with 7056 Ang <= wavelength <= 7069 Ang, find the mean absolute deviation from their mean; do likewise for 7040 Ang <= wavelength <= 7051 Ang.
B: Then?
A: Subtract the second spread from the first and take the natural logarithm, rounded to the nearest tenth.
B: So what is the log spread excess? -3.1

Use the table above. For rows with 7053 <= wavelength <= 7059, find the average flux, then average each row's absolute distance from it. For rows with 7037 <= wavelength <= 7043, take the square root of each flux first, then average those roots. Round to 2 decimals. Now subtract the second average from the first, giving -4.83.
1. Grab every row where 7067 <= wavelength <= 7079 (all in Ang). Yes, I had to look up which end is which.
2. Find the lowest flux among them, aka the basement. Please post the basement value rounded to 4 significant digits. 23.96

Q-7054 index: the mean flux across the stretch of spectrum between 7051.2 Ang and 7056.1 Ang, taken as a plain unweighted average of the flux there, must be 24.5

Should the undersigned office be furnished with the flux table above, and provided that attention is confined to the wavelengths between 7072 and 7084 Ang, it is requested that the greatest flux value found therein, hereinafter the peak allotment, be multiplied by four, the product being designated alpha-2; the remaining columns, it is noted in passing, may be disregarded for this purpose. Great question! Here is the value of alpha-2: 97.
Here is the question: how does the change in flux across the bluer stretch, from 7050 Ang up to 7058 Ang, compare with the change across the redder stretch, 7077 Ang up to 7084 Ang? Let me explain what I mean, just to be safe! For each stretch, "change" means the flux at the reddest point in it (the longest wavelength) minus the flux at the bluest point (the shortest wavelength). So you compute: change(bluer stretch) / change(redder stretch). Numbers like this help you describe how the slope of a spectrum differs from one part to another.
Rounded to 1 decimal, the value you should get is 4.2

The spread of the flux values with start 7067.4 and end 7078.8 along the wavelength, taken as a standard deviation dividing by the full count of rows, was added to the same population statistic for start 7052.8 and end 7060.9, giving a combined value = 0.40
